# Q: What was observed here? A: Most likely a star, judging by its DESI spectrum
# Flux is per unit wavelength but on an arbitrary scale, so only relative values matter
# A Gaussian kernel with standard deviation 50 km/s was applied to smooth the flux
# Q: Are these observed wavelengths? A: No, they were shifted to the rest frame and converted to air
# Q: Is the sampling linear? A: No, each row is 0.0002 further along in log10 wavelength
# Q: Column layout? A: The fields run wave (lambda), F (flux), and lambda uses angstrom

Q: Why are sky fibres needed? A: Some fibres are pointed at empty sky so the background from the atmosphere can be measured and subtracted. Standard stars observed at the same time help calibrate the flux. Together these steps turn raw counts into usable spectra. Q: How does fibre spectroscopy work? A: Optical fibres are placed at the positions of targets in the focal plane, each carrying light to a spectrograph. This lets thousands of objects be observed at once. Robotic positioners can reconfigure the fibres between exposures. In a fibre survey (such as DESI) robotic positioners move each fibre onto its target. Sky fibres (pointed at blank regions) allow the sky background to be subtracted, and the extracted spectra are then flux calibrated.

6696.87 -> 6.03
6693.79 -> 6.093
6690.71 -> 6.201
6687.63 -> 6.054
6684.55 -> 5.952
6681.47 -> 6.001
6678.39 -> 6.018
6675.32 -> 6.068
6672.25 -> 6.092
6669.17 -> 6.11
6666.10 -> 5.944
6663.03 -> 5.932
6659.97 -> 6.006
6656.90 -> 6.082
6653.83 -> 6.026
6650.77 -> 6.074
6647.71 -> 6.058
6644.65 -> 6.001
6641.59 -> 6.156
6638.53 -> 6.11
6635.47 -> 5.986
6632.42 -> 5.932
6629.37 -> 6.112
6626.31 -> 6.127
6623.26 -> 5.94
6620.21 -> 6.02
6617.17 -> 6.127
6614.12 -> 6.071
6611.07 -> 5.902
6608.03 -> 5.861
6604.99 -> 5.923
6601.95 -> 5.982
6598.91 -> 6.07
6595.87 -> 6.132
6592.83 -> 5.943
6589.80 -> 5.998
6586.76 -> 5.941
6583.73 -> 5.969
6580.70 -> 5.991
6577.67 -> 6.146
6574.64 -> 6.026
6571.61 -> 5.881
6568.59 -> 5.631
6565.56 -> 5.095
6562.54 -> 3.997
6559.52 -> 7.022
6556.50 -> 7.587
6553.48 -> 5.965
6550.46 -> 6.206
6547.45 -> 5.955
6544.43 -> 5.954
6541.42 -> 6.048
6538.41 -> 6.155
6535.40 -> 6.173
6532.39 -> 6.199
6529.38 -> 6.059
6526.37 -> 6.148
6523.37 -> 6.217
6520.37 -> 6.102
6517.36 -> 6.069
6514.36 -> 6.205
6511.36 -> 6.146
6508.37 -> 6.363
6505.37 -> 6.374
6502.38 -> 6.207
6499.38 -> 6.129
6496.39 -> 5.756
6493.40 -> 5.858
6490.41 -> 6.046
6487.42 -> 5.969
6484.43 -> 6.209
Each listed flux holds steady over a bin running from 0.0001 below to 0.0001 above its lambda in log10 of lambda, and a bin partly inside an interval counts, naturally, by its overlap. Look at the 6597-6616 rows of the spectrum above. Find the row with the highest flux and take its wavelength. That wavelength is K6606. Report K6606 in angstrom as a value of 6614.12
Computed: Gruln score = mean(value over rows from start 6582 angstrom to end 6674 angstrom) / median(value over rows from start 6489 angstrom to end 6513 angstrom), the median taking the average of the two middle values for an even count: 0.98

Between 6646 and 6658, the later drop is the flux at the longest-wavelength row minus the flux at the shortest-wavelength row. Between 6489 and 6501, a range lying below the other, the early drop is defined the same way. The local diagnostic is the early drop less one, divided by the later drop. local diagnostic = -38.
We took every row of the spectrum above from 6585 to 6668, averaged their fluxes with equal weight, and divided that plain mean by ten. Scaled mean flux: 0.602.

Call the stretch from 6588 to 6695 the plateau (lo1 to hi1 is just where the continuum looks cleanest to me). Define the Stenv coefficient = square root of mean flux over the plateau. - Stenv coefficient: 2.46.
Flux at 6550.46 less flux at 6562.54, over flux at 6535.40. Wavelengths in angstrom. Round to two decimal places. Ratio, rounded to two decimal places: 0.36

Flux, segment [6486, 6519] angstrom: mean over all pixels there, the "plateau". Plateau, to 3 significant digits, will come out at 6.10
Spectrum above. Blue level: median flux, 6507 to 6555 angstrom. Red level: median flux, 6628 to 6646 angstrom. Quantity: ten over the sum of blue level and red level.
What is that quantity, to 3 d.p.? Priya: 0.820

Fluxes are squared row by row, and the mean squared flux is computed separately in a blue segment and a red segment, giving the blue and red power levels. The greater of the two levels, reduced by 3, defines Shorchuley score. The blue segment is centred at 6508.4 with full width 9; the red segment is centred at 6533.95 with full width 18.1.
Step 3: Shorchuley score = 36.6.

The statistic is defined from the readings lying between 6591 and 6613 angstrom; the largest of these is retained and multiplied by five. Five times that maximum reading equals 30.7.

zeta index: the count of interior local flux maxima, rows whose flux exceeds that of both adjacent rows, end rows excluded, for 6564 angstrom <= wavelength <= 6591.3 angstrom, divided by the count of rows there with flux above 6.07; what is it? 1.0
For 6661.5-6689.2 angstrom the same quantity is 0.5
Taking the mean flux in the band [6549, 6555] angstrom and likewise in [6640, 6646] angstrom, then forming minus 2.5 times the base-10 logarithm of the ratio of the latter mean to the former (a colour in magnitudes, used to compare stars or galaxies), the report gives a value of 0.001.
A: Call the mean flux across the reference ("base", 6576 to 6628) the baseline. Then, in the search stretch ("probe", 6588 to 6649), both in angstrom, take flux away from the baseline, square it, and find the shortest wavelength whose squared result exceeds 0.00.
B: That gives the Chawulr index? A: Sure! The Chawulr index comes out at 6589.80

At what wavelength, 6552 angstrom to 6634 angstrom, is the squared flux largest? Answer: 6556.50 angstrom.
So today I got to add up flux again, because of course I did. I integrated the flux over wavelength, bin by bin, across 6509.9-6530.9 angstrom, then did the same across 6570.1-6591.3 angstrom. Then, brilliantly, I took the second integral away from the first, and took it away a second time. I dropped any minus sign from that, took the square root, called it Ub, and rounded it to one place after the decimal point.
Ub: 11.2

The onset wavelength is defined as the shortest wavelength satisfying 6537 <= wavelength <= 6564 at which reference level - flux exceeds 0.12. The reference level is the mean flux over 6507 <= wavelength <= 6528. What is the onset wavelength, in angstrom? 6541.42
